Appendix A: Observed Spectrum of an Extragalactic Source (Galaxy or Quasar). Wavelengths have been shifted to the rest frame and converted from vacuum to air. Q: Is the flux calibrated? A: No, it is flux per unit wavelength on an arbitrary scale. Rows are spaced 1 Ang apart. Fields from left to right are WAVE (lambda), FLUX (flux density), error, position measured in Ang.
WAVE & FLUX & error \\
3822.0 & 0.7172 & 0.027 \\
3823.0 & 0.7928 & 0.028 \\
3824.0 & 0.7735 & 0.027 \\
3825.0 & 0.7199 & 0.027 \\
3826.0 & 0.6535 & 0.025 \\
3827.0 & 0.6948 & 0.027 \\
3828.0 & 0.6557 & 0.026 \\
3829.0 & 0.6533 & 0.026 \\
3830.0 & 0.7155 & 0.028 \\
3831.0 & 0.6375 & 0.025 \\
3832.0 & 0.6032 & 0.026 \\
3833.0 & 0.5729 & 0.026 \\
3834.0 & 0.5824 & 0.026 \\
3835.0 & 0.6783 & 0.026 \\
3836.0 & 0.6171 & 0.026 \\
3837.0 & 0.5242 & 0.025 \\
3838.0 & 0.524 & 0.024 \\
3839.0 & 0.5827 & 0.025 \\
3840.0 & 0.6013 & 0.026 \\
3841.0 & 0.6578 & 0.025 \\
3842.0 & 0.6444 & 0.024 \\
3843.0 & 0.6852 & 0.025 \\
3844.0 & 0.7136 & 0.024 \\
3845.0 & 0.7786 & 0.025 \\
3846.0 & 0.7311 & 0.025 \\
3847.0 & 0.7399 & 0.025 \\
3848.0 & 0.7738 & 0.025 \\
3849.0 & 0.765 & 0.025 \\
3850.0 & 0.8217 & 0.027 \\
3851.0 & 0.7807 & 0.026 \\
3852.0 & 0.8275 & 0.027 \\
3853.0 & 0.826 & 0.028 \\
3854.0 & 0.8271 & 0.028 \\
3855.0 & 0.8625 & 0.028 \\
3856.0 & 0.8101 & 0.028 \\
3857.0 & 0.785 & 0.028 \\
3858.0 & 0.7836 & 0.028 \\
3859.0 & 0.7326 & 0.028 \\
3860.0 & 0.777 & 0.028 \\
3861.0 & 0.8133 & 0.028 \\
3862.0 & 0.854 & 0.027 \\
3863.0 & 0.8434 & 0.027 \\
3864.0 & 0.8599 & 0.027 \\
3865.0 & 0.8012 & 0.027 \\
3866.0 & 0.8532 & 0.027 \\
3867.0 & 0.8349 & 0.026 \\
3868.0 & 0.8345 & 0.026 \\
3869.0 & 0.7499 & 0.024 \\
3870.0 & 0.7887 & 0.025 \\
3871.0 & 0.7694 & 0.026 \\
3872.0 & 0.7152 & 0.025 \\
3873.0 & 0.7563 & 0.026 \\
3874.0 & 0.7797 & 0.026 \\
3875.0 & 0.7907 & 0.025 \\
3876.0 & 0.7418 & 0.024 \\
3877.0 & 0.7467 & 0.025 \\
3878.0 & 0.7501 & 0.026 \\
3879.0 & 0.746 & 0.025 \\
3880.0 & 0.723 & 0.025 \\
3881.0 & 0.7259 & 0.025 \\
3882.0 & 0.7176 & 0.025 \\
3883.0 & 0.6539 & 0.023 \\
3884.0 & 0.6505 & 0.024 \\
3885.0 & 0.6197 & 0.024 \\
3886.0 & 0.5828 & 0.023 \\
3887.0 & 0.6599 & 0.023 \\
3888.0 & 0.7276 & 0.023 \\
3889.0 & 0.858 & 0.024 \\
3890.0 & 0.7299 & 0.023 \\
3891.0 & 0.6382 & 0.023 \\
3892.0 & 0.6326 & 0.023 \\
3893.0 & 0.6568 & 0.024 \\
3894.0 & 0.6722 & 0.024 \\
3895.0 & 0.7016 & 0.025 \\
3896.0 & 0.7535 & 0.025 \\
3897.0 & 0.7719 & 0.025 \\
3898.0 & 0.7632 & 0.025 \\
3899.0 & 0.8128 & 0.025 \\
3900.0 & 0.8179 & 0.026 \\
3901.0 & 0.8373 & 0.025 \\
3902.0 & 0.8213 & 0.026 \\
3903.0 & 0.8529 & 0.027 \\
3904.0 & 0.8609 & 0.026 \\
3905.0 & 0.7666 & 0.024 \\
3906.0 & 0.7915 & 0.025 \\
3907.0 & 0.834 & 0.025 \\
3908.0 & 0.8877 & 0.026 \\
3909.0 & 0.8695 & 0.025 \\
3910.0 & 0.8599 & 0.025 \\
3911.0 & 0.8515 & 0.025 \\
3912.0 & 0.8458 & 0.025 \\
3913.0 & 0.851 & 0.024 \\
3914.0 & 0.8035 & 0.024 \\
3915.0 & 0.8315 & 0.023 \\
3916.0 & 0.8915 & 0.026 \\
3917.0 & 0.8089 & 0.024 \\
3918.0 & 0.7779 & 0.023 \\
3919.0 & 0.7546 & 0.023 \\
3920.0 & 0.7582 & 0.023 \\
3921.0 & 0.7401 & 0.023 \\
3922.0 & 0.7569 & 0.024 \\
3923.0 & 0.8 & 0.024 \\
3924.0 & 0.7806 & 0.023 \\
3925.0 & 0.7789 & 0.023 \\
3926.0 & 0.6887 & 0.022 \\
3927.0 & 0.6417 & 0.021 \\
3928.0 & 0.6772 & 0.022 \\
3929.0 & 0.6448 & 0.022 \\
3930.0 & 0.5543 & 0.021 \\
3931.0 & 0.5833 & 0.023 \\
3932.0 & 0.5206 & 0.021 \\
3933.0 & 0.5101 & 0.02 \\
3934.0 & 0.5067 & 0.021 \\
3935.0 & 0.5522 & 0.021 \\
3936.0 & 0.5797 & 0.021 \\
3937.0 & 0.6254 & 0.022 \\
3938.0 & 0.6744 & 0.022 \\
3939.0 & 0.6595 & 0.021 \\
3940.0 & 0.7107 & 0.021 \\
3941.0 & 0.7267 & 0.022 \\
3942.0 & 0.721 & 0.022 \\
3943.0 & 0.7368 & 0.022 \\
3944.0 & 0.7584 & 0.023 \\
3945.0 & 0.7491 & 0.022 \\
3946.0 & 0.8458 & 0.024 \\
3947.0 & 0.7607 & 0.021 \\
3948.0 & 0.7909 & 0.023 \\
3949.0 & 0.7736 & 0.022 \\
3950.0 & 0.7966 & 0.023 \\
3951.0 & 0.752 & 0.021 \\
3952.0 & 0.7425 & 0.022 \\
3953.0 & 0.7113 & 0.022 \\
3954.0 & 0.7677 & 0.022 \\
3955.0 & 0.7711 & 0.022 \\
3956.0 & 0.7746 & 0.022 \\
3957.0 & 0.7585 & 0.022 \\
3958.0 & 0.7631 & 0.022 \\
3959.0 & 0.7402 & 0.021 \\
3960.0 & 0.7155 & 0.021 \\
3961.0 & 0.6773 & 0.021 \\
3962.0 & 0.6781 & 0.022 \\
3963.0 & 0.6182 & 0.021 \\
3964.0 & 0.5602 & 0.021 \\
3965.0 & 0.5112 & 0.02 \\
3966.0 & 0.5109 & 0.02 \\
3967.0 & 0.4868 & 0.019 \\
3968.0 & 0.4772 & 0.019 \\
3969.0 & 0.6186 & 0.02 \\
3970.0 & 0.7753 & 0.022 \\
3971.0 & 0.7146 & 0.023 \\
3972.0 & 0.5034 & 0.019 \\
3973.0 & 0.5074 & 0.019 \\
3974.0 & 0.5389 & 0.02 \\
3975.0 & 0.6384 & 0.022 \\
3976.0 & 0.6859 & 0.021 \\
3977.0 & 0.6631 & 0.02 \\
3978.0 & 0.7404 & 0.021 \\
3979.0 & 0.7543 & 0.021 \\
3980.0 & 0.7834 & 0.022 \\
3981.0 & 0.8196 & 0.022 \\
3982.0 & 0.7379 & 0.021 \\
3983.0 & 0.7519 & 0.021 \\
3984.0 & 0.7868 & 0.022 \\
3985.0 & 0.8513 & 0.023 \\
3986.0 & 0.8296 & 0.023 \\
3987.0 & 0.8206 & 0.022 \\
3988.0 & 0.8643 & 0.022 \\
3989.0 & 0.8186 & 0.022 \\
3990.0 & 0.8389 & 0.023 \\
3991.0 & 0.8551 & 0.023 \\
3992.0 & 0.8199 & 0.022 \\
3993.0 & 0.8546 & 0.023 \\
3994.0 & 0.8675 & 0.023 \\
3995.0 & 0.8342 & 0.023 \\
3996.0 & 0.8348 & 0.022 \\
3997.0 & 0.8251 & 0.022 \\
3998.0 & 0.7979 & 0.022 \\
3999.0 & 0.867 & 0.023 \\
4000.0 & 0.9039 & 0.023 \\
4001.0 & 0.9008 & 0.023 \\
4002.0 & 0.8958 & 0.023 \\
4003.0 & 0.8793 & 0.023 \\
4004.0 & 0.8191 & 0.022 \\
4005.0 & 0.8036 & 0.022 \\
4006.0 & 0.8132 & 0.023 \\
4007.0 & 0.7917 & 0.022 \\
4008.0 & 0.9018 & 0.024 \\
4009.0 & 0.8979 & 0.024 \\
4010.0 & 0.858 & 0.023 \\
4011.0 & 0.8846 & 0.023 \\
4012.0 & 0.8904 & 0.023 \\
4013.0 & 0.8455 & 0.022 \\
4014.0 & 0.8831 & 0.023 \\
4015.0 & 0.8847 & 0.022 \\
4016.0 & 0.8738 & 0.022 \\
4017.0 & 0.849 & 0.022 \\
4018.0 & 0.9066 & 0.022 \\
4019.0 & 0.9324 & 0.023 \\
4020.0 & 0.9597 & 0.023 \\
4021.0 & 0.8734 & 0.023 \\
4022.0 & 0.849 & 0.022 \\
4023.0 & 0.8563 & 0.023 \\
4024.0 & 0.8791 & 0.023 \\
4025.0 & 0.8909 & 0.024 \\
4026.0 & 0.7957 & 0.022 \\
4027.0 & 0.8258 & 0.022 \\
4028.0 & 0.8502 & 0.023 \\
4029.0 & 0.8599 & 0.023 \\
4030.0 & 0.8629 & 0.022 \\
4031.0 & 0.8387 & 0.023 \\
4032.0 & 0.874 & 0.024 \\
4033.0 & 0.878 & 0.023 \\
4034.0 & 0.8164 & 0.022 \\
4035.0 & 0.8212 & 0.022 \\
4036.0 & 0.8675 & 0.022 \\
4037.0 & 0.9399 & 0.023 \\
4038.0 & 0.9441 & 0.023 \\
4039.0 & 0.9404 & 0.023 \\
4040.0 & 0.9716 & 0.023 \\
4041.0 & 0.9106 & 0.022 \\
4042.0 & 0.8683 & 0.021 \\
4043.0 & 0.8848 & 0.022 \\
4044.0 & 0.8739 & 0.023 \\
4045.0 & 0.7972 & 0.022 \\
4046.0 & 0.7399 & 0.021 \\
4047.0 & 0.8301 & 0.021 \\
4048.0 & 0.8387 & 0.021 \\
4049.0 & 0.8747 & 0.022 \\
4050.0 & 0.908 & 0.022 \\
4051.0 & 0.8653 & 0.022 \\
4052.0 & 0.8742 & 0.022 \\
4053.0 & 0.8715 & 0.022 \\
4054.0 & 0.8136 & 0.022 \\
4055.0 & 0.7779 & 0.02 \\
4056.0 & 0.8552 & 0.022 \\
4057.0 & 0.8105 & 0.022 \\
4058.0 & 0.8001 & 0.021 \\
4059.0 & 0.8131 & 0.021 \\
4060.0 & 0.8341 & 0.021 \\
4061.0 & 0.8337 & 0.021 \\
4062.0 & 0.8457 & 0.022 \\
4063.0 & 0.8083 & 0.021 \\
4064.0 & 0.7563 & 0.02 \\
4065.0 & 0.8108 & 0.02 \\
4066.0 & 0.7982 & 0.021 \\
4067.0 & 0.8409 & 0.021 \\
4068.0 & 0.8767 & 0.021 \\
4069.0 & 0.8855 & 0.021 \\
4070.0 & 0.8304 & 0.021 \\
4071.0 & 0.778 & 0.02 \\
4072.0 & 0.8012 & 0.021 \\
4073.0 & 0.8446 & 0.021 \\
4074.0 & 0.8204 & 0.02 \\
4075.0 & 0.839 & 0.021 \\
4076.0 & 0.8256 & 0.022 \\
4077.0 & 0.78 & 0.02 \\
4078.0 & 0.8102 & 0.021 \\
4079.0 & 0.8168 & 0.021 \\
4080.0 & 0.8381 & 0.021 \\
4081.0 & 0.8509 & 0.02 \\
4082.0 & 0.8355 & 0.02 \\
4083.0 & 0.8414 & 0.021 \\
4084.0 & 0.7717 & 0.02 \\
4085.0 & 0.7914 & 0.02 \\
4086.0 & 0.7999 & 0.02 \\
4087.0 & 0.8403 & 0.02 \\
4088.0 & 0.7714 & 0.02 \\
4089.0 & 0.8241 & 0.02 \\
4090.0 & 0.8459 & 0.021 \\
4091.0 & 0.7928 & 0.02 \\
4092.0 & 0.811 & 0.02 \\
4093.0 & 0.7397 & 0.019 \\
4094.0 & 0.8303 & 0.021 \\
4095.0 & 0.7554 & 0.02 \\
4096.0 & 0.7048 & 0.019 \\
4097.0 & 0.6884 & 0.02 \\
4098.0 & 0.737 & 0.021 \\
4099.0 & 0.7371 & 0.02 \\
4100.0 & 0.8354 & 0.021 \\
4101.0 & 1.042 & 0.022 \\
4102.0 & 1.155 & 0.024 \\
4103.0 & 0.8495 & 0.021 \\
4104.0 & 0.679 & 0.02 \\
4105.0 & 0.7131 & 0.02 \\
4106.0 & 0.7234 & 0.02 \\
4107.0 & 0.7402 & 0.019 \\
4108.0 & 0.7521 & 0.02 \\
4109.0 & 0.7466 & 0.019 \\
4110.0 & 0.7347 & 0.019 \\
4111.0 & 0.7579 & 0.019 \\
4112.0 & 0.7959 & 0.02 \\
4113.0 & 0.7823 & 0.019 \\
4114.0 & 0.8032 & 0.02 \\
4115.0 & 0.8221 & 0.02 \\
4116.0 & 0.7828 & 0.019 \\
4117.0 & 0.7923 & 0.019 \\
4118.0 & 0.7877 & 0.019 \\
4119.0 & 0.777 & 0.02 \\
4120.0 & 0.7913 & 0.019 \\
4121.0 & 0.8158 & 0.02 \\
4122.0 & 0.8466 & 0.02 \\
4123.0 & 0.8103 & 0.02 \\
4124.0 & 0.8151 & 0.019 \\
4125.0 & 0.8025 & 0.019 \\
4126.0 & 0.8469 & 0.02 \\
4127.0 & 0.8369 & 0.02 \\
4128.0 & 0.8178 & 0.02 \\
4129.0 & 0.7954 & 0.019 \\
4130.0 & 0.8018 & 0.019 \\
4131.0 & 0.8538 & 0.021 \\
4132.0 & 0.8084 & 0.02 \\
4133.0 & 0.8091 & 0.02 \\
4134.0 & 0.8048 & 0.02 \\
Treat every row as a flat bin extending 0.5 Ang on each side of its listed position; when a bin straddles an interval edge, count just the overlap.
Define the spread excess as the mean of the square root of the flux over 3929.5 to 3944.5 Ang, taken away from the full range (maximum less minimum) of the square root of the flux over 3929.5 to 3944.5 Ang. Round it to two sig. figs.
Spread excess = -0.63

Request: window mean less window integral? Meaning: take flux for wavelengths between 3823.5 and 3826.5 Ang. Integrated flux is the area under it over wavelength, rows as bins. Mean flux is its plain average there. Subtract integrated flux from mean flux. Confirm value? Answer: -1.43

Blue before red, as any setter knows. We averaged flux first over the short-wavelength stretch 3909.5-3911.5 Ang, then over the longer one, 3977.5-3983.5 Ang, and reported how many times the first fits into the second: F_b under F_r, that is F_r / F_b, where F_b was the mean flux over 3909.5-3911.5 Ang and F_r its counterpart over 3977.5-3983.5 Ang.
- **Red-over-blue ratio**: 0.89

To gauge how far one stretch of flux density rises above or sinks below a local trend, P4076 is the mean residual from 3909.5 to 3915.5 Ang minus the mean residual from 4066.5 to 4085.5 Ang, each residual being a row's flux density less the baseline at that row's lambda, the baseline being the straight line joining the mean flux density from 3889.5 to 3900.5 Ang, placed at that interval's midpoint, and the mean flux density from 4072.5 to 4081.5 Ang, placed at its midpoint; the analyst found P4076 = 0.11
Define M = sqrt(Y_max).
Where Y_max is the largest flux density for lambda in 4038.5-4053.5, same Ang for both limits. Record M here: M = 0.986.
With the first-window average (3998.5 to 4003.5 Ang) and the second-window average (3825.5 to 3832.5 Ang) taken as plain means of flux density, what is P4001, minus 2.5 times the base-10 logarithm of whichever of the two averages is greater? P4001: 0.13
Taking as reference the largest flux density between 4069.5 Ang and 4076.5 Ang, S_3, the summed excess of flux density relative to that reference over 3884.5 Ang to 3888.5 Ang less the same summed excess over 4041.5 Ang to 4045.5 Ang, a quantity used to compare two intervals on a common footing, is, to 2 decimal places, -0.83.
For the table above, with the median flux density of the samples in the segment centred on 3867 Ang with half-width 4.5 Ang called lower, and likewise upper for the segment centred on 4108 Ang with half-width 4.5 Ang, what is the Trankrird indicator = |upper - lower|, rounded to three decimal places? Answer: 0.094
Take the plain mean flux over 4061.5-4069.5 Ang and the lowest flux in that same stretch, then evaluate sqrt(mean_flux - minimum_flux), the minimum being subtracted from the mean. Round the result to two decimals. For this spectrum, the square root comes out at 0.27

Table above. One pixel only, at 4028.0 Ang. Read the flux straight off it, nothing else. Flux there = 0.8502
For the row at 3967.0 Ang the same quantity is 0.4868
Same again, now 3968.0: 0.4772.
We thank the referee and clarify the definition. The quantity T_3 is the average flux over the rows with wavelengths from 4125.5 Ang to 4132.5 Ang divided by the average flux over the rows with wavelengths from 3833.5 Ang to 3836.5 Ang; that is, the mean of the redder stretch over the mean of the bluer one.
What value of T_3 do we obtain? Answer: 1.31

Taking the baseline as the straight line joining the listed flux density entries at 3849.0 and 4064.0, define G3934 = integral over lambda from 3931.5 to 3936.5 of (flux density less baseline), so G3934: -1.1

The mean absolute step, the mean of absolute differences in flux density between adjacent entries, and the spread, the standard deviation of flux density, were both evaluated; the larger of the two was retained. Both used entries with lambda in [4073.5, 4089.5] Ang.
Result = 0.029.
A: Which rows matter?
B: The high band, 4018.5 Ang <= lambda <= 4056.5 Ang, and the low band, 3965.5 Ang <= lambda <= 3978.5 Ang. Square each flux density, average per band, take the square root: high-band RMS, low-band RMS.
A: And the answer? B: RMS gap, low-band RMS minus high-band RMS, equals -0.25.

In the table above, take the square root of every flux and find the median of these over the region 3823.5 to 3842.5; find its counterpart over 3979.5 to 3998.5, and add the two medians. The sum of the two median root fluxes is 1.71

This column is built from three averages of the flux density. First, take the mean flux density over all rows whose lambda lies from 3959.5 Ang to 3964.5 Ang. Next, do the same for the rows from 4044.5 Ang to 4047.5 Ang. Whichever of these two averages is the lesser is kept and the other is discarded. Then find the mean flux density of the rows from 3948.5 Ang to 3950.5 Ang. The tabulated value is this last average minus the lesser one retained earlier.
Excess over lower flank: 0.14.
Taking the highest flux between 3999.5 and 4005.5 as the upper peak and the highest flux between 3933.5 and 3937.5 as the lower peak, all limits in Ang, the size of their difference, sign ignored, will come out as 0.28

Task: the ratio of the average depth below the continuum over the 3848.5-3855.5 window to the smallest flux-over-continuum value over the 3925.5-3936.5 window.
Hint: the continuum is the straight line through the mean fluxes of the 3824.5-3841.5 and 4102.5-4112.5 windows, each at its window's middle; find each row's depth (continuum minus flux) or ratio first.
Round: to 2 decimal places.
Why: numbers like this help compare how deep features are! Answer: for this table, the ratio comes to -0.24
